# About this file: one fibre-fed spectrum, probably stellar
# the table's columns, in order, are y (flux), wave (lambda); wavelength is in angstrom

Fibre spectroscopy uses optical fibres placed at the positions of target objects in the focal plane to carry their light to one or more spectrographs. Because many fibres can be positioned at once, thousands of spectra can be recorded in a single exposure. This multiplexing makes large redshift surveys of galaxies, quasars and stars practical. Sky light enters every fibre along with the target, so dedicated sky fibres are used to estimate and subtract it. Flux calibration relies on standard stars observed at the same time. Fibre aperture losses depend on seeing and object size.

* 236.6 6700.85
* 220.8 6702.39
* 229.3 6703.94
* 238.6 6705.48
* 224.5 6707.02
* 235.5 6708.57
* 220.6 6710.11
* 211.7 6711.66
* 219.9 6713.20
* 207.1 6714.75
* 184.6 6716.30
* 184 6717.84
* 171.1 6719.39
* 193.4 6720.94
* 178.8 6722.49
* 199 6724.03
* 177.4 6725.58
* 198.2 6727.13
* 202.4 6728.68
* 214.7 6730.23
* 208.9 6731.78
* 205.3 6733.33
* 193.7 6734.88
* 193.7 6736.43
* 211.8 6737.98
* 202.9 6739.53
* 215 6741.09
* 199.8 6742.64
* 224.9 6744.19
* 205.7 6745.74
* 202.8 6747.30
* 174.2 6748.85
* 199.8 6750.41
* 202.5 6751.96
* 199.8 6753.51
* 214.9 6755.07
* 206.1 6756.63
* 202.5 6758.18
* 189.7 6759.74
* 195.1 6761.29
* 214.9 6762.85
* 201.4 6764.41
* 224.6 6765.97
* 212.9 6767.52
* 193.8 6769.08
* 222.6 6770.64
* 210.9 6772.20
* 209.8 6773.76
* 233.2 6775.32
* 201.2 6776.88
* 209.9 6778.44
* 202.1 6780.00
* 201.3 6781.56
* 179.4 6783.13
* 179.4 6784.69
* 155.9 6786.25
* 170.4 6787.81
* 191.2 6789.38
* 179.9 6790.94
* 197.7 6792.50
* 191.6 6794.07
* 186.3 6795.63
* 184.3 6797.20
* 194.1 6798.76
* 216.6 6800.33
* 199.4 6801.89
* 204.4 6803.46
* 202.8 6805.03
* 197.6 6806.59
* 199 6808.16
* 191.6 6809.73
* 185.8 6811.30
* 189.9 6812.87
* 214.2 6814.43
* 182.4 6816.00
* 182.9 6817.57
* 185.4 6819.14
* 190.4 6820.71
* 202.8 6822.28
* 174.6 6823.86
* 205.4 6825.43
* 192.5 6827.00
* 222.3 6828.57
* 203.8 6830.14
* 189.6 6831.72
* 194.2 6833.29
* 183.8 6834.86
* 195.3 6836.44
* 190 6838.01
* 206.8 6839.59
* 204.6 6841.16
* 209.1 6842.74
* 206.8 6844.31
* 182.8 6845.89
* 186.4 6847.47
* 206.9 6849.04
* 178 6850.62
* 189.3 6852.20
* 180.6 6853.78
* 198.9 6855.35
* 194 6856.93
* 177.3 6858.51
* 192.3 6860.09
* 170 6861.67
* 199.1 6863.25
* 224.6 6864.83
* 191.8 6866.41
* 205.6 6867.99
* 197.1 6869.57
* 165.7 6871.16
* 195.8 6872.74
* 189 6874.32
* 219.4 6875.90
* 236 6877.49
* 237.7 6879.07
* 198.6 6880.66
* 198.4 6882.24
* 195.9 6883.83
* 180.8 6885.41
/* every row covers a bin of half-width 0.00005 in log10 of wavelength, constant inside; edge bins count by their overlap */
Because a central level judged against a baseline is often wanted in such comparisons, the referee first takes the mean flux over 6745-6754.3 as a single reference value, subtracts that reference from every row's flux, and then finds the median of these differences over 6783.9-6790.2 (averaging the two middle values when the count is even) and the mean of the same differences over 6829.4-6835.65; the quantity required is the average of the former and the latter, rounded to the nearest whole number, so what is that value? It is -14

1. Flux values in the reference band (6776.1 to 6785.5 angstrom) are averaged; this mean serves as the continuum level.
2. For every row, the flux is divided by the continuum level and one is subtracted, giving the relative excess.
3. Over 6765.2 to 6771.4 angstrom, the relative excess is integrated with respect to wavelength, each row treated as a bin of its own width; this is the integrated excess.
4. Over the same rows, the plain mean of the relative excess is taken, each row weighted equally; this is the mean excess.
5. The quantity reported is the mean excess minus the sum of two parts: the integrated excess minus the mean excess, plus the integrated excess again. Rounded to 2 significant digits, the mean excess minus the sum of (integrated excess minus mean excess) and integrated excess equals -0.96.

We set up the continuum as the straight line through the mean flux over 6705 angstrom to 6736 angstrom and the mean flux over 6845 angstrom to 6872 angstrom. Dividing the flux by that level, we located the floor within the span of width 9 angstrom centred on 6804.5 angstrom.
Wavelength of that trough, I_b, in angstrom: 6806.59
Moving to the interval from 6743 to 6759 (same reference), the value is 6748.85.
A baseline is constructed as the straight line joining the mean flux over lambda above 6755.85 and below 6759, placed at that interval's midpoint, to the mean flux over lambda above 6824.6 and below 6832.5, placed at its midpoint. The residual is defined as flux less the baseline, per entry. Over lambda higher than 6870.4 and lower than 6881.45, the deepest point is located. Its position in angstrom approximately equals 6871.16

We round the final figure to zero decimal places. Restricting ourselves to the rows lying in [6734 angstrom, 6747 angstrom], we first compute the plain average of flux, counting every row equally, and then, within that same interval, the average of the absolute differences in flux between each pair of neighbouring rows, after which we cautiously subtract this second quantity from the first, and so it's 192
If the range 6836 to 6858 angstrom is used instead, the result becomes 183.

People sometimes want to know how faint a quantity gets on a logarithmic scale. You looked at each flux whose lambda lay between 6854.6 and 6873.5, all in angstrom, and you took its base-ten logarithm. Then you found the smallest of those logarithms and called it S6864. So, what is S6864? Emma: 2.22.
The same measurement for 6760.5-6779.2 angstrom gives 2.29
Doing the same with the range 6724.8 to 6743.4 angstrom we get 2.25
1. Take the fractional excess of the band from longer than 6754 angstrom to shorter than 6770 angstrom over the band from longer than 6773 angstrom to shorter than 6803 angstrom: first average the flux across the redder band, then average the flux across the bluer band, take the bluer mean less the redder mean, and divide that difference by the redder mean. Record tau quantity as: 0.060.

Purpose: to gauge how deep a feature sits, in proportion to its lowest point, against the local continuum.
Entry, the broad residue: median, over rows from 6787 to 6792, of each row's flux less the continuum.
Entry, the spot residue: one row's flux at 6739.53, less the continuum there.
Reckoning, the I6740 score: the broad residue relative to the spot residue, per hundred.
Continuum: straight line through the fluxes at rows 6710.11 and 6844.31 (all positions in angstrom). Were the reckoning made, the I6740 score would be 221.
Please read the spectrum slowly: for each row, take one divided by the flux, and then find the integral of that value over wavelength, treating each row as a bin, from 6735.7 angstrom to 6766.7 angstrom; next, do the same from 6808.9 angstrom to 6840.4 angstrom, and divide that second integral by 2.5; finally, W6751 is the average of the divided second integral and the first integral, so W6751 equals 0.109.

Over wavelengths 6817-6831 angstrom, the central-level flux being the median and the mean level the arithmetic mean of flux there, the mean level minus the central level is 3.1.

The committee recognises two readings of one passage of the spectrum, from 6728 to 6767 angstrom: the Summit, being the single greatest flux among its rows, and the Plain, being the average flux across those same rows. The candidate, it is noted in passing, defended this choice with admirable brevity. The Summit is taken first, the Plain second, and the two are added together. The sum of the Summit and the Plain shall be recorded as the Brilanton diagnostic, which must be 429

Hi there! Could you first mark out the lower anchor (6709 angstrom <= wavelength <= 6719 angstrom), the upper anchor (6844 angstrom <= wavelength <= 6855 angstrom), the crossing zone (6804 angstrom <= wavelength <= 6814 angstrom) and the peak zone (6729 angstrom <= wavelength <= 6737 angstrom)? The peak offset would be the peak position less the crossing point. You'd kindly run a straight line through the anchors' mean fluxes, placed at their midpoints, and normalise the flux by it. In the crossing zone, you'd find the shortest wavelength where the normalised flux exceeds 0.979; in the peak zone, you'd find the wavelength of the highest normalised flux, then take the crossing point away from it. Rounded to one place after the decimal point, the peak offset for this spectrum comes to -74.8 angstrom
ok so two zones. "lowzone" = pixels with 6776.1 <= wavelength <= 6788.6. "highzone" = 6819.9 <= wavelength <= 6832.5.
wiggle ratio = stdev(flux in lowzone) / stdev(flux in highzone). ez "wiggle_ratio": 1.3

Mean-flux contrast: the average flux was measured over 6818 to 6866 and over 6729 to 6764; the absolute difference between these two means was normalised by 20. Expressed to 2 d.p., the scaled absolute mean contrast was 0.45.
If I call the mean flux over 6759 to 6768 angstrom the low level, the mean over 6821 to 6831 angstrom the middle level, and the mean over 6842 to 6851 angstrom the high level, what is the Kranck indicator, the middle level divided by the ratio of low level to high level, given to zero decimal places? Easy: 189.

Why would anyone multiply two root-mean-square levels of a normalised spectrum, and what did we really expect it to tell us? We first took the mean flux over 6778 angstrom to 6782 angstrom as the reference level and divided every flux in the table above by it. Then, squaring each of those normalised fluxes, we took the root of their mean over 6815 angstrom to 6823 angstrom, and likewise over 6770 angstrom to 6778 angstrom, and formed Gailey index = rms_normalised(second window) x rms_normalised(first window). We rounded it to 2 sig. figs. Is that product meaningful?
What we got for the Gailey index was 0.98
